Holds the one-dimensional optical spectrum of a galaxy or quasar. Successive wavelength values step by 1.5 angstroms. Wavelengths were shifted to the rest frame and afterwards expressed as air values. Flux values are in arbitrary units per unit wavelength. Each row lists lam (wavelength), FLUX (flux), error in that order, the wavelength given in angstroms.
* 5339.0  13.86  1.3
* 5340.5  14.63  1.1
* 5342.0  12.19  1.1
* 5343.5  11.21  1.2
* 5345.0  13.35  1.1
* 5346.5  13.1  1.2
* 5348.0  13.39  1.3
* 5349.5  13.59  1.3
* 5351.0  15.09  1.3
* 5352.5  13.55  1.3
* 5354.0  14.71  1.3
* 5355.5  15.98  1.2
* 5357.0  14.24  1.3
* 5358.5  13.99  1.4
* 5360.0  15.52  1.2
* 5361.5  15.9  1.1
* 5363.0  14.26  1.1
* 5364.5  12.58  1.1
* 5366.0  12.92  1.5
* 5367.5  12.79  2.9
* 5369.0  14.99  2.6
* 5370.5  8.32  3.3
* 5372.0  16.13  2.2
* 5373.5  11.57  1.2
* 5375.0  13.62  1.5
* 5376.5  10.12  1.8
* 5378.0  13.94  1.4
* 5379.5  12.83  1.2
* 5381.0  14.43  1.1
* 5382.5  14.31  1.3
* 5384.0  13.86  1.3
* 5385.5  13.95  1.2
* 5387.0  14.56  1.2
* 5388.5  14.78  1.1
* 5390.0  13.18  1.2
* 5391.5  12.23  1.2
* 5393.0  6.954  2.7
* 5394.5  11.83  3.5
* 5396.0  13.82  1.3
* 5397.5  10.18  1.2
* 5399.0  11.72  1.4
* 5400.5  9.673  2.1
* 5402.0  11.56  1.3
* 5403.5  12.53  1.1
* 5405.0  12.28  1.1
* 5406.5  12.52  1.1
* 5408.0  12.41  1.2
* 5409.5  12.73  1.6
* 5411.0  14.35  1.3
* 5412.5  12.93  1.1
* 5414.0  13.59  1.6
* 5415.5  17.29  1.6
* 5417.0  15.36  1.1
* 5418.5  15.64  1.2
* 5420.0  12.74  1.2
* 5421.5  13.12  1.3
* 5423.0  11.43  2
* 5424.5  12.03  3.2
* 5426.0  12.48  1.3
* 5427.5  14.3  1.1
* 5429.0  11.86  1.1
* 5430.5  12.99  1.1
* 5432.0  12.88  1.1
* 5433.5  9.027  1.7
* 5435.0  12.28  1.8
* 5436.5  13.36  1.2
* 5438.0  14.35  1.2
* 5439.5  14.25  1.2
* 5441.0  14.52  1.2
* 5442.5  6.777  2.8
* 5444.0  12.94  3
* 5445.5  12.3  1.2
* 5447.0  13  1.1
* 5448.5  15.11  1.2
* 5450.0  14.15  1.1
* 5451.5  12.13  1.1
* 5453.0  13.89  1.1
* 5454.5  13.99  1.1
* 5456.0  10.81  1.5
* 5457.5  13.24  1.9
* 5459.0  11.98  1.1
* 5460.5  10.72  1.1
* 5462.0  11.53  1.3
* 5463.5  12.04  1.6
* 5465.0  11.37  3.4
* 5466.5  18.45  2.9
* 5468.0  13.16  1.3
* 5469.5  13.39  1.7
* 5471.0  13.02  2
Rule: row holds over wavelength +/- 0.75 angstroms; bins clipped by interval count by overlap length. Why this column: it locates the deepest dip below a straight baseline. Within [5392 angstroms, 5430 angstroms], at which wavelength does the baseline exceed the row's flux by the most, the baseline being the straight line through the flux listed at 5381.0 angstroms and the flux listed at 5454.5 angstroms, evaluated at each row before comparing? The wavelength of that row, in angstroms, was 5393.0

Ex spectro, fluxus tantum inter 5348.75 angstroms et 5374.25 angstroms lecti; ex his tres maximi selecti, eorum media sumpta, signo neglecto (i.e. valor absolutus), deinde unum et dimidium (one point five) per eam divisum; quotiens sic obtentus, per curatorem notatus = 0.094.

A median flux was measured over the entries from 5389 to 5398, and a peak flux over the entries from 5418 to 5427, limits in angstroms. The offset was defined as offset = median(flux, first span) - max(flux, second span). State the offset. -3.6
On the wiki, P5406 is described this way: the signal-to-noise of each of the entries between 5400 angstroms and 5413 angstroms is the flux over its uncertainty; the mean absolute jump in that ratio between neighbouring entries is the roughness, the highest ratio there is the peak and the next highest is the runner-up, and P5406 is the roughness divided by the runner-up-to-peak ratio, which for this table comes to 1.9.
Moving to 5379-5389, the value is 1.3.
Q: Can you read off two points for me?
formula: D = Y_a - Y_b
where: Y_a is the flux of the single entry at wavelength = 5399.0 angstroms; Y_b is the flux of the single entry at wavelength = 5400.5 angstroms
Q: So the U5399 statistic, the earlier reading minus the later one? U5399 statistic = 2.0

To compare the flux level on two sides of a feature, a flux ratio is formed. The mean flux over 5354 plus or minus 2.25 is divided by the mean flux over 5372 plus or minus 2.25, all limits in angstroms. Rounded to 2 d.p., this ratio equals 1.23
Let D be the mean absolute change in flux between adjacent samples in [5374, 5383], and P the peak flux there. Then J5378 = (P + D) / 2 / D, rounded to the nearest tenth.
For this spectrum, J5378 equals 4.1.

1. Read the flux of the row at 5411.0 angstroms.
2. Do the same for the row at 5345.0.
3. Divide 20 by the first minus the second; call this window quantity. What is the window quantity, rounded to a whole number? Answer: 20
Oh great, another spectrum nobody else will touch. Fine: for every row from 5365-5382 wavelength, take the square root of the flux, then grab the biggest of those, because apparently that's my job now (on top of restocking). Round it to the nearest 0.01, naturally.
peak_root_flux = 4.02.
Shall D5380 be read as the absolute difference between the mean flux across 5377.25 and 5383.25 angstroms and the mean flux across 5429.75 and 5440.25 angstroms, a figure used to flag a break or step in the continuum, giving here 1.1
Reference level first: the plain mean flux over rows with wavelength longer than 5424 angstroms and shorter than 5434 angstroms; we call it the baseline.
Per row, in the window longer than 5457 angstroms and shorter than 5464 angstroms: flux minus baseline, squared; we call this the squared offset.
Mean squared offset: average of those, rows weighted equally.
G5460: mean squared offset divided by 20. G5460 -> 0.04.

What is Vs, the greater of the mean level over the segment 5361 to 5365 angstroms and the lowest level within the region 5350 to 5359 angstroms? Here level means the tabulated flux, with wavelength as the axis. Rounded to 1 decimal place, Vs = 14.2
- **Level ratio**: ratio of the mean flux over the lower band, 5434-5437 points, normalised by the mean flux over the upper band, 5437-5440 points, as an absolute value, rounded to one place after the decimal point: 0.9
